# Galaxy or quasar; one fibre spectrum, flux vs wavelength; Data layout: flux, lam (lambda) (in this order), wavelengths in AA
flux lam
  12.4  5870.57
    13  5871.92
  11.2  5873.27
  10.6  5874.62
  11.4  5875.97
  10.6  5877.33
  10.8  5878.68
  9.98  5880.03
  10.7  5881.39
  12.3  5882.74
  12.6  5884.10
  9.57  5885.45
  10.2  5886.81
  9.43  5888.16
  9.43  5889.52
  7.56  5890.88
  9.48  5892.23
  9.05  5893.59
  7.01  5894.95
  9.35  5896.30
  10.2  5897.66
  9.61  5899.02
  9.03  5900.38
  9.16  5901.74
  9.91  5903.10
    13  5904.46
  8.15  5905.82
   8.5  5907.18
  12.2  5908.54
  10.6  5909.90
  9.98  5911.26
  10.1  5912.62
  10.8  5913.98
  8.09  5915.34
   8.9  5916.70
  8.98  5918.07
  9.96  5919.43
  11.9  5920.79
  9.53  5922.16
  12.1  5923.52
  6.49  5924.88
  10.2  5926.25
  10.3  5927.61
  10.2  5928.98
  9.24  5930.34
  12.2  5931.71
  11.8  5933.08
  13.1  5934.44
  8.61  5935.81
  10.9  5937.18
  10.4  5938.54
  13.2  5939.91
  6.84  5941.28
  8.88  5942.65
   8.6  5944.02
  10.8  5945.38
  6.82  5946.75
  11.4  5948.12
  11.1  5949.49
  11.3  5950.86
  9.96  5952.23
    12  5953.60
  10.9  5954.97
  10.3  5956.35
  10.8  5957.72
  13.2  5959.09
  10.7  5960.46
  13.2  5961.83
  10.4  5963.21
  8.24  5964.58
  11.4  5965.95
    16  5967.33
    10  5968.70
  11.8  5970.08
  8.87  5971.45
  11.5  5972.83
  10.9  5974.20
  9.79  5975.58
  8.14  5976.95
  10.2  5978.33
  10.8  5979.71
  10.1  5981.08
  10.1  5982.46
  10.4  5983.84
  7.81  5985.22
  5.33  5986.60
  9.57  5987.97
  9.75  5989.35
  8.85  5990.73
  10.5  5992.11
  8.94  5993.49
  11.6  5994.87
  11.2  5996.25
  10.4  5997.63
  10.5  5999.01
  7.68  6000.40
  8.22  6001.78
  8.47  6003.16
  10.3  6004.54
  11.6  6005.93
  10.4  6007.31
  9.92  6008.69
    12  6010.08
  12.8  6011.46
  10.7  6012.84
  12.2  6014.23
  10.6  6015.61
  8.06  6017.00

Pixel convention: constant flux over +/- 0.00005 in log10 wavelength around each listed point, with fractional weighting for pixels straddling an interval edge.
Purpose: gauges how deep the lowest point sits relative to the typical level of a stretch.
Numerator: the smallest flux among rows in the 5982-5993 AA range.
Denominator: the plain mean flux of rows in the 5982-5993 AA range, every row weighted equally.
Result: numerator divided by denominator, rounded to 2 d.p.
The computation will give 0.59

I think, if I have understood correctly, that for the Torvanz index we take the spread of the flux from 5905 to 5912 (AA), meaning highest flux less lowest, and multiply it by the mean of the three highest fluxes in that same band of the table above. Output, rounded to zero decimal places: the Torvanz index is 44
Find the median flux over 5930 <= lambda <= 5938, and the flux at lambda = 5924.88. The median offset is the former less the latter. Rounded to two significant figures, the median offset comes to 4.9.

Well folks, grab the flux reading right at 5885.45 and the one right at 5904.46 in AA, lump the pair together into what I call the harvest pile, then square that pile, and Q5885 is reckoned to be 509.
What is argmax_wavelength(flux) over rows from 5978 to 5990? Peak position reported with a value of 5979.71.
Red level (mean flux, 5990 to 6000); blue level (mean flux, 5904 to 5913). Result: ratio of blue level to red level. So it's 1.01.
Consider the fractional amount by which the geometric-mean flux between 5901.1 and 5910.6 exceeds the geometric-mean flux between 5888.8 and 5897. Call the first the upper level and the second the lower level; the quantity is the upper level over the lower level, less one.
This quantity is 0.17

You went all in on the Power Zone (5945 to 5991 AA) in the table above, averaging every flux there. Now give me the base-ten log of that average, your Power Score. 1.02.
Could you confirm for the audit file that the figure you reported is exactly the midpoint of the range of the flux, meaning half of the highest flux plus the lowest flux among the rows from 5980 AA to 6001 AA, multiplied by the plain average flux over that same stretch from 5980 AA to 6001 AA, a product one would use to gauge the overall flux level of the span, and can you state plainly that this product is 81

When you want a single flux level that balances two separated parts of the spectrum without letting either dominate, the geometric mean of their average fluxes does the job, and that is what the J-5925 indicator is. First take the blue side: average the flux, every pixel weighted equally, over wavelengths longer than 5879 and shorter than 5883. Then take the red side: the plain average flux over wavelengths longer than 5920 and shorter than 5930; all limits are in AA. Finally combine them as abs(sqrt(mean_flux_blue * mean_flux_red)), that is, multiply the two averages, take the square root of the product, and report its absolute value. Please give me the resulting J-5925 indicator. 10.5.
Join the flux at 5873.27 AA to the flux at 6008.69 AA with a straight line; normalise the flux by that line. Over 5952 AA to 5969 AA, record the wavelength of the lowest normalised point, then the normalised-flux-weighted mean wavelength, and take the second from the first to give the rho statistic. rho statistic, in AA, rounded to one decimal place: 4.0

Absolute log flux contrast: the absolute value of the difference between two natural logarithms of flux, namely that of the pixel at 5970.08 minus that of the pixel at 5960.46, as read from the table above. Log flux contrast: 0.098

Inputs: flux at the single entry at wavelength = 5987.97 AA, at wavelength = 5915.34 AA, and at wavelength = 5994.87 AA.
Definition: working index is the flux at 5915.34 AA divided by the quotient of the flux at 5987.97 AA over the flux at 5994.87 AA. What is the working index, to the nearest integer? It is 10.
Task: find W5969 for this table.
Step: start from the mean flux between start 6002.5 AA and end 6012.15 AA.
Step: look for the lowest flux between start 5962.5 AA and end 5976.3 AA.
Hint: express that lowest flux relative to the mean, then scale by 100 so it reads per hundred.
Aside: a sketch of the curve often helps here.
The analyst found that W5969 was 76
